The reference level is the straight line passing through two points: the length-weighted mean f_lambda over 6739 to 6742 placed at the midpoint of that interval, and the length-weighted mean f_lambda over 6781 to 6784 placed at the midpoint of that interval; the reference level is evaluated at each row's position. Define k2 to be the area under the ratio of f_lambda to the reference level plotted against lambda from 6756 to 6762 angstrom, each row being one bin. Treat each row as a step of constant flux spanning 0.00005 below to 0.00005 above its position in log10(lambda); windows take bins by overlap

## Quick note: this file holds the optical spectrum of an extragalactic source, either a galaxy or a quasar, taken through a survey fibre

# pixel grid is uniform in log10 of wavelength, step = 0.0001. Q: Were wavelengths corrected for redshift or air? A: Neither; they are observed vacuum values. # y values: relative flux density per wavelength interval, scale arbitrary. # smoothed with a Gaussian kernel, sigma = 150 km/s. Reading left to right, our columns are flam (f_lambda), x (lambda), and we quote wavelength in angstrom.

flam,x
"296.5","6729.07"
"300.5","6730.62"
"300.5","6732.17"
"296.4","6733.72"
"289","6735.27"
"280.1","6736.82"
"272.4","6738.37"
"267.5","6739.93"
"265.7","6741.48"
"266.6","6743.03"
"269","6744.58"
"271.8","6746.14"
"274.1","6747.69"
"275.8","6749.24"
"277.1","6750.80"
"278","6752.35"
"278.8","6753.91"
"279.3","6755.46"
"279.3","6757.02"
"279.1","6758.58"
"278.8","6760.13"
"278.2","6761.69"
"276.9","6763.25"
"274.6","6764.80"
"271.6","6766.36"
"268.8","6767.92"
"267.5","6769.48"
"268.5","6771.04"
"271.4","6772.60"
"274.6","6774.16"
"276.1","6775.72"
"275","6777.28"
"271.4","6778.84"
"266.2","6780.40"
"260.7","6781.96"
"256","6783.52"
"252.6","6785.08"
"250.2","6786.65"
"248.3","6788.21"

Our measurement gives 6.35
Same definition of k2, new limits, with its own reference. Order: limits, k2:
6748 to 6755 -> 7.34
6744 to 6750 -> 6.17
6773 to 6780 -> 7.36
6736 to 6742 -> 6.11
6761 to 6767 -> 6.30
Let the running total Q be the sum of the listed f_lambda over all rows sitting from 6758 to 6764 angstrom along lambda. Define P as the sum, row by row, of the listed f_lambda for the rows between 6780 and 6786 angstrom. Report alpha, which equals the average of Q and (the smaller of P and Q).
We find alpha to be 1074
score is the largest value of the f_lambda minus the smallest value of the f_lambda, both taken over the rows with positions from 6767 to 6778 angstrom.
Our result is 9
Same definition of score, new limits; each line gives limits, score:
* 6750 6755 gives 2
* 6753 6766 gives 5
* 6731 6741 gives 33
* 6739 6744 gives 2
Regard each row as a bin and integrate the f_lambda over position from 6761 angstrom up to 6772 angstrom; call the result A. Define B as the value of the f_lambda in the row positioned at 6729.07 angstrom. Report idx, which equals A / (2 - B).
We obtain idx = -10.2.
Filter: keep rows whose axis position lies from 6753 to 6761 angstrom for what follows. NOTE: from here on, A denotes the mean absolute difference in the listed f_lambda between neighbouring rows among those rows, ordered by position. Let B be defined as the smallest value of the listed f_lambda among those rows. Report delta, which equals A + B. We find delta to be 279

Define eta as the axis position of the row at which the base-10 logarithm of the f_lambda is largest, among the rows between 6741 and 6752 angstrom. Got 6750.80 angstrom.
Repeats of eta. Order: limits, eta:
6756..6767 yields 6757.02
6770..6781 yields 6775.72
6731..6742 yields 6732.17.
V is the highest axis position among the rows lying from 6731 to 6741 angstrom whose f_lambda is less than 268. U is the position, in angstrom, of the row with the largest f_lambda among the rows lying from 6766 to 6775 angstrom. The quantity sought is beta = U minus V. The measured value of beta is 34.2 angstrom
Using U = 6774.16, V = 6739.93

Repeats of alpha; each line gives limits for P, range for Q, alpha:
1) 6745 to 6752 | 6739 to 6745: 1069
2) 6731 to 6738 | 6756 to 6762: 1115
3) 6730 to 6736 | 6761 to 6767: 1101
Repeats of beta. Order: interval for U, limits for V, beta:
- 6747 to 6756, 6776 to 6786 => -29.6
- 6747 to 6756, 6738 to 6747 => 12.4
